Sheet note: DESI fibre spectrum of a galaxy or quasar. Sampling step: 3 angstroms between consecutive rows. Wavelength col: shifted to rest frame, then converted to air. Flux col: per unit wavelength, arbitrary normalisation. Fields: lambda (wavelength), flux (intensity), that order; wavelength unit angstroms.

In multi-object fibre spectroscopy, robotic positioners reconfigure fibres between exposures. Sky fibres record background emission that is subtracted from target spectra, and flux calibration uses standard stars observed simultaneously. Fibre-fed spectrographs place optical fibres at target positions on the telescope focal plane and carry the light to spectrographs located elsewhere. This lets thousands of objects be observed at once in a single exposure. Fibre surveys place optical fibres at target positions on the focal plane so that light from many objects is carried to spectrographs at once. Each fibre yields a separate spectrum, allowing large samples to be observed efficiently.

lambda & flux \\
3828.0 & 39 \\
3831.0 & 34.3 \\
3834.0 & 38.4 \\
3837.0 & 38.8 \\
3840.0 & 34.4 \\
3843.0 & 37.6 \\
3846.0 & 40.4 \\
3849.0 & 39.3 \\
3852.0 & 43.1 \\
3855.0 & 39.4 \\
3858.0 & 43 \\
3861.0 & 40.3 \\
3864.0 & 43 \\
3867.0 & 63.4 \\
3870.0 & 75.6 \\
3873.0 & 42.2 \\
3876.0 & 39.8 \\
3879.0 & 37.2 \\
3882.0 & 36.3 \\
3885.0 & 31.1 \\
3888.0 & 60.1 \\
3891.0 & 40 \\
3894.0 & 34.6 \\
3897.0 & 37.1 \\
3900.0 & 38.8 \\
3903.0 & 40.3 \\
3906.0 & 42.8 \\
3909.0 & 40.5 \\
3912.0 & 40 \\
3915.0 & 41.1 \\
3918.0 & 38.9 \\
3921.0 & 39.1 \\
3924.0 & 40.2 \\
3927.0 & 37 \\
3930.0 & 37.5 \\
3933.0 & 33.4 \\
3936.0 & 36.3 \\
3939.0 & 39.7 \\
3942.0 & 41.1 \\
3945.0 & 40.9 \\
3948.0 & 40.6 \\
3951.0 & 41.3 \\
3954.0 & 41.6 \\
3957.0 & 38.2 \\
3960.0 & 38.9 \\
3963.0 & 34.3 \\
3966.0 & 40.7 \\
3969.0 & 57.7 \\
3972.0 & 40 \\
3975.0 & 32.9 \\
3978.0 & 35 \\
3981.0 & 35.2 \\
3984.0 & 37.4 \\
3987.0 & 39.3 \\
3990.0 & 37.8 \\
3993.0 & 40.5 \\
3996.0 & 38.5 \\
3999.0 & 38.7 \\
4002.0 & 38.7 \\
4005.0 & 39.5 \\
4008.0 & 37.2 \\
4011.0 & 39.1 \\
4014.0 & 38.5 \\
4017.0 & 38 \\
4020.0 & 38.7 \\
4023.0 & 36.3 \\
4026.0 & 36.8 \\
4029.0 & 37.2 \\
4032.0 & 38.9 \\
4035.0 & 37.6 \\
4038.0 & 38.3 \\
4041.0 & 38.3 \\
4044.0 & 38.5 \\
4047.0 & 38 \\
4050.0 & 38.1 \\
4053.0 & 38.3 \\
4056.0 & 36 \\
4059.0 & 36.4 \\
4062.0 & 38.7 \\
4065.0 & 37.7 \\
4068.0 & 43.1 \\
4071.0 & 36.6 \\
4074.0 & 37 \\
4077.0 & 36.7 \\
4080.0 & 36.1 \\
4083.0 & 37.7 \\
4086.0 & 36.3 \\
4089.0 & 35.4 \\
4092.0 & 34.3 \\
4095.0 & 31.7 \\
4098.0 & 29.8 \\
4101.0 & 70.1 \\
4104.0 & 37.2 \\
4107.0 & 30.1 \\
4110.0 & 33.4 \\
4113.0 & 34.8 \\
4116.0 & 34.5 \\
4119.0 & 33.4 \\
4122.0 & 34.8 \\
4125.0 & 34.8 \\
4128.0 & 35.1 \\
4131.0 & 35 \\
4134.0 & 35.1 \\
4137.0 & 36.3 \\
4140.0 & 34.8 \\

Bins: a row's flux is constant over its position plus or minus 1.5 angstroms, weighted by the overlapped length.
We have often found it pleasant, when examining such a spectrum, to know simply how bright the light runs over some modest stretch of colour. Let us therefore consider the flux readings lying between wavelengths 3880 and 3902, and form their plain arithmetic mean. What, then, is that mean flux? 39.7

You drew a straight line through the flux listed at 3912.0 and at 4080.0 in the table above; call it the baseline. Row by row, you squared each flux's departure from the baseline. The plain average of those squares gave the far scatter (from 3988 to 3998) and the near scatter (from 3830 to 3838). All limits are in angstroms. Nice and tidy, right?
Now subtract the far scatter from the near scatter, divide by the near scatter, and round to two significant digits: 0.92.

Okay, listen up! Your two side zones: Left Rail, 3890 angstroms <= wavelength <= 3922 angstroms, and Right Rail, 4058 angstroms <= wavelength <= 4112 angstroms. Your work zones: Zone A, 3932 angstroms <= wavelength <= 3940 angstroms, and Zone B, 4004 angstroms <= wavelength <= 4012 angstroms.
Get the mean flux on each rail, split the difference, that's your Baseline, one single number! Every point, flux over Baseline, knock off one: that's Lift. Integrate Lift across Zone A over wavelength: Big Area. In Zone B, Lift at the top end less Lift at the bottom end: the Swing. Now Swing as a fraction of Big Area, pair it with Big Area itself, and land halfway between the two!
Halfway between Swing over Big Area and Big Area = -0.2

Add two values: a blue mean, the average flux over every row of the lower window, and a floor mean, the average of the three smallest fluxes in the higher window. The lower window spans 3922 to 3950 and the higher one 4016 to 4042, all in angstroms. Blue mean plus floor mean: 75.3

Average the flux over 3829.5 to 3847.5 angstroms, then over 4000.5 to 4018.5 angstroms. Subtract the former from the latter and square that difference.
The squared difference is 1.4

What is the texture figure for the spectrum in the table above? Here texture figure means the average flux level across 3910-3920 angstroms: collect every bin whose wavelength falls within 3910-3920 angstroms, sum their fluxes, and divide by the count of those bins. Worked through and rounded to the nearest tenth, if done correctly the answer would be 40.0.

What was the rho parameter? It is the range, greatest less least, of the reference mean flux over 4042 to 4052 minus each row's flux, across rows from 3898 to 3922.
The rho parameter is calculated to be 4.0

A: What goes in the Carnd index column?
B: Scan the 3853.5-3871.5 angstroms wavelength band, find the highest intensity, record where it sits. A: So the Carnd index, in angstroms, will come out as 3870.0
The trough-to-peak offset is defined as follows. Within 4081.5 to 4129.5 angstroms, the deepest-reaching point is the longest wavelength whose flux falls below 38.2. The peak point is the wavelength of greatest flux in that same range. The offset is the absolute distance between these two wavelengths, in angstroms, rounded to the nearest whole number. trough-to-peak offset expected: 27 angstroms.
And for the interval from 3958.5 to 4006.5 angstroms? 21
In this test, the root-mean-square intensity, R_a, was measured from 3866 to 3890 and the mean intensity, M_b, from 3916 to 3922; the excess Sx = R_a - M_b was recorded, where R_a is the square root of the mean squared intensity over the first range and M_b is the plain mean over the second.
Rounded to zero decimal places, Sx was 11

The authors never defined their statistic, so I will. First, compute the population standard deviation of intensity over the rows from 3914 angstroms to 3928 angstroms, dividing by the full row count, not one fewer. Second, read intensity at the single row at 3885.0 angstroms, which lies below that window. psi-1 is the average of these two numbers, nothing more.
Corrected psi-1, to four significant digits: 16.24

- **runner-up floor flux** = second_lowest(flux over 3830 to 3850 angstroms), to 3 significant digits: 34.4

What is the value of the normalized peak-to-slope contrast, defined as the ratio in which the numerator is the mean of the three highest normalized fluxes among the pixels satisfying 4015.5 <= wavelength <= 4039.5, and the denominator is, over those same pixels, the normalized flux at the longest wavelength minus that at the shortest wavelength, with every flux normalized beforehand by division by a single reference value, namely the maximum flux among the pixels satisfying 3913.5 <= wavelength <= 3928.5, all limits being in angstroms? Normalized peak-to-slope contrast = 129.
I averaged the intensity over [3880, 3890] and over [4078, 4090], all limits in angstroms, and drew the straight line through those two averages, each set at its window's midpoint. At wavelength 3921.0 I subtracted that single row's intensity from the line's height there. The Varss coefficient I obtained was 2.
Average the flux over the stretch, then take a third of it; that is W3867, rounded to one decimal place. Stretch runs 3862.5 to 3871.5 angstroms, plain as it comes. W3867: 20.2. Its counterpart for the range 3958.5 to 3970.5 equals 14.3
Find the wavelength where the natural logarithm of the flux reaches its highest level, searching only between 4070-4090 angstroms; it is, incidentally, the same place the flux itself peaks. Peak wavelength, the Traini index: 4083.0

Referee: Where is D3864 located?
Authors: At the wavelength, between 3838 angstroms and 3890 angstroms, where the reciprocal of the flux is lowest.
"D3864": 3870.0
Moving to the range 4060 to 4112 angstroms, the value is 4101.0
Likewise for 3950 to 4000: 3969.0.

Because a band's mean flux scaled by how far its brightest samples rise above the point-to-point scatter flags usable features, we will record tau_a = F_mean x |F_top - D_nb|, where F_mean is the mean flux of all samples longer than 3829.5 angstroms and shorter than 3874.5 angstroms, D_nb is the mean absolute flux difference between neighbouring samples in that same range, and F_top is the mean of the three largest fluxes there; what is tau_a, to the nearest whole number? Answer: 2337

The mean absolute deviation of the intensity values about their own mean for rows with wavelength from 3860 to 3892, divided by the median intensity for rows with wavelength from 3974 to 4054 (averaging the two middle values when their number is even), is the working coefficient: 0.29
